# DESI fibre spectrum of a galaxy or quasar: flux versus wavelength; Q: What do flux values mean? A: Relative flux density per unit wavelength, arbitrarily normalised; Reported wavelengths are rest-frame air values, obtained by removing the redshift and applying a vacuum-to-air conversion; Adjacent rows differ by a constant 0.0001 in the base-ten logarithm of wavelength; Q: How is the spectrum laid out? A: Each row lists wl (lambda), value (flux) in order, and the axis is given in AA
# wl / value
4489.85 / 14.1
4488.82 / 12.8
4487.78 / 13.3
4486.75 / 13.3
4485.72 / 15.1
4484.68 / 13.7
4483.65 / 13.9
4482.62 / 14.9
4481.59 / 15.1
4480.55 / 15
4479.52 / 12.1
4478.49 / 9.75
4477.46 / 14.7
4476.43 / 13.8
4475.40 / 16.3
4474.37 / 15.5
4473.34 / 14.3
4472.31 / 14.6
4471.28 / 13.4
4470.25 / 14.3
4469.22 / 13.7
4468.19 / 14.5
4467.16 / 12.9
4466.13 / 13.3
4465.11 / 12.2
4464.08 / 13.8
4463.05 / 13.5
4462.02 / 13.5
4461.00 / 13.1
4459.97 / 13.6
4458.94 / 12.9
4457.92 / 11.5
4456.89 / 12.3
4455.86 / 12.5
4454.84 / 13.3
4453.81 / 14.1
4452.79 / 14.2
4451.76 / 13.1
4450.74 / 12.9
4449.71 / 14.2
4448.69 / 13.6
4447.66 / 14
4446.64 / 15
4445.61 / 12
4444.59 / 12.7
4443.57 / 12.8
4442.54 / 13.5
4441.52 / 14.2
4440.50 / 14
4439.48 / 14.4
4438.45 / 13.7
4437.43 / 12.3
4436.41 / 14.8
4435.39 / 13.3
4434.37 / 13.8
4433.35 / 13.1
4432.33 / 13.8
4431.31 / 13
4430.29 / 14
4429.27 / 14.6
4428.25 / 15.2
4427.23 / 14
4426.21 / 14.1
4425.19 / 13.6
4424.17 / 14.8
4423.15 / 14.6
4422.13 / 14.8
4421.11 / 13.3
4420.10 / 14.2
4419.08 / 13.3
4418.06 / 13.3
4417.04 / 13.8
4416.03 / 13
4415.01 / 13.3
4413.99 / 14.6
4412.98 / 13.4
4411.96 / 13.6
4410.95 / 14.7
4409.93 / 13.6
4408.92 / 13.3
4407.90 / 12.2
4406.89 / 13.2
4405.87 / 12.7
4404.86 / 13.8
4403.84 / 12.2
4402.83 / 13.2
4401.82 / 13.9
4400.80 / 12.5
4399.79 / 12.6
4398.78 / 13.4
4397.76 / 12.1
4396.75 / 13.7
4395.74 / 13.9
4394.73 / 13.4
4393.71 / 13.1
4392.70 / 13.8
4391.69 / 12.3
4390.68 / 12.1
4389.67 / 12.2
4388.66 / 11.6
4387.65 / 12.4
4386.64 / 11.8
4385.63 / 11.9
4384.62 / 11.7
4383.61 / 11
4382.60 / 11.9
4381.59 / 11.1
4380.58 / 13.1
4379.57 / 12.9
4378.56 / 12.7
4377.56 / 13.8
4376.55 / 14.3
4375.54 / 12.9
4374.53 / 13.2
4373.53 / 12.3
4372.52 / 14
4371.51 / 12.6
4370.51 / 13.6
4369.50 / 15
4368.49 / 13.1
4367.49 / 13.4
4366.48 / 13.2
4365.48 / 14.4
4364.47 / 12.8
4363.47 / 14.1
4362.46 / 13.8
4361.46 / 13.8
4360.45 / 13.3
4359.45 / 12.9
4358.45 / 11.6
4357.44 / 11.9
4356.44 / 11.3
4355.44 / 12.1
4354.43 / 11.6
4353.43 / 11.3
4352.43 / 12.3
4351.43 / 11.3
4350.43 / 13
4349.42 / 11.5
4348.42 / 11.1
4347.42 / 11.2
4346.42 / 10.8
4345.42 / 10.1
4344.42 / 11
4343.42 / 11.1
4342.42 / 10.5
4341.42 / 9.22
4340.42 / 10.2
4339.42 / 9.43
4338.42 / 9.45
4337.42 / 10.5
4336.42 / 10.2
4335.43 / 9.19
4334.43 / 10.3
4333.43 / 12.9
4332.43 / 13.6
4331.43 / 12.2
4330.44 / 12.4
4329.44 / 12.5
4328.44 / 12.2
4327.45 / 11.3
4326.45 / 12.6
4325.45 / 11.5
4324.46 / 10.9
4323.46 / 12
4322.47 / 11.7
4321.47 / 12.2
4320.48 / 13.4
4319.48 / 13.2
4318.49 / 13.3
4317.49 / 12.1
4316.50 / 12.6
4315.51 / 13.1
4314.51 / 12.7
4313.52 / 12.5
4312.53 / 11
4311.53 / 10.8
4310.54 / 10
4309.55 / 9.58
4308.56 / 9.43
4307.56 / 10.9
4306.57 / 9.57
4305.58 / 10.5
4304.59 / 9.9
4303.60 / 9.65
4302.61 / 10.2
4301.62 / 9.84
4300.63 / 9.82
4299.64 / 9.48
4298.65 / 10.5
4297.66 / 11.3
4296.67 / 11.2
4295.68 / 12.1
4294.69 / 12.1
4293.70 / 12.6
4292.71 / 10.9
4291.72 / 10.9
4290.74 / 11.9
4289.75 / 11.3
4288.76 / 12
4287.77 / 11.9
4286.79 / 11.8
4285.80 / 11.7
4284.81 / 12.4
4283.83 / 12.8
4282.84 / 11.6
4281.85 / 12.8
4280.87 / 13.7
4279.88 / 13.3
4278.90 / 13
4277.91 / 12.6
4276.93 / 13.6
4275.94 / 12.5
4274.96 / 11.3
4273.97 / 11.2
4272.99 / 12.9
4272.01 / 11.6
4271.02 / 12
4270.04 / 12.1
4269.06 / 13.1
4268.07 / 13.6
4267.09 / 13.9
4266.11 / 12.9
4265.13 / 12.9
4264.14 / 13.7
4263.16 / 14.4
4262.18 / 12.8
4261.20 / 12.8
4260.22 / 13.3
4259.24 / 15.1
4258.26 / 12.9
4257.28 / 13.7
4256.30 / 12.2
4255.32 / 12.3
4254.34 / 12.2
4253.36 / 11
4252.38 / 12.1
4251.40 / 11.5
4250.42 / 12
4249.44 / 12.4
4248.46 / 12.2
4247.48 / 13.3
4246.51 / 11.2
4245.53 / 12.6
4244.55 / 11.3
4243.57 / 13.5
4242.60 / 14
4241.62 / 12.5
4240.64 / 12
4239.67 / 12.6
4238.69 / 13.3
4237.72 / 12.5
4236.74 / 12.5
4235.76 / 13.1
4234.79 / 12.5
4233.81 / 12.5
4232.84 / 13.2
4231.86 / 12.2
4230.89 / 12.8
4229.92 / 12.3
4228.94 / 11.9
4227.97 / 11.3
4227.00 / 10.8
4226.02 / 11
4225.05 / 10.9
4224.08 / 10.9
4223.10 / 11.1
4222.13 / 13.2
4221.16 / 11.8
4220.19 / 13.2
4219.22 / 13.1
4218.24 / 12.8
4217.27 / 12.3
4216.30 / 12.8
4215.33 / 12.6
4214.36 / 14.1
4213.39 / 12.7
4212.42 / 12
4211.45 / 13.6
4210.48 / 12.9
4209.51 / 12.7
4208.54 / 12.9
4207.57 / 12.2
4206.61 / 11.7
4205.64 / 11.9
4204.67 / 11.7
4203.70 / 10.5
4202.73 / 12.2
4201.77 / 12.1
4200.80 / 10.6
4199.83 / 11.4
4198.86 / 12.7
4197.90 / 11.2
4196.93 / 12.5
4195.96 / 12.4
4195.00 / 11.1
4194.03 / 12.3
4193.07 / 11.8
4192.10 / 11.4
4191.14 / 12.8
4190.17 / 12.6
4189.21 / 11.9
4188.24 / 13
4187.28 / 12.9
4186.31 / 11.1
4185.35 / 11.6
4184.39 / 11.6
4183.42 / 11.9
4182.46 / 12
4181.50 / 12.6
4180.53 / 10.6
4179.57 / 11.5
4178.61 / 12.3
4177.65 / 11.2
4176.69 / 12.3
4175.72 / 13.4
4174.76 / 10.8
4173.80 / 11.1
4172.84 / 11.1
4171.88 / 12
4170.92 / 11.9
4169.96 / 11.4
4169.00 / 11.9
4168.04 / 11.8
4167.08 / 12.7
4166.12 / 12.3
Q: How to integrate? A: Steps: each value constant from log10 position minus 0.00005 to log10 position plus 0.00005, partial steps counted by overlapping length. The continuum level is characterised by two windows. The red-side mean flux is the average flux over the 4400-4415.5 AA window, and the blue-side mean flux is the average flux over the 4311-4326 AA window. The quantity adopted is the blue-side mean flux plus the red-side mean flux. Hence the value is 25.5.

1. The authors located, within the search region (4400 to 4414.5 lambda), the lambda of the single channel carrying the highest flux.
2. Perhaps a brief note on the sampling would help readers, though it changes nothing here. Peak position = 4410.95 AA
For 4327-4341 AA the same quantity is 4332.43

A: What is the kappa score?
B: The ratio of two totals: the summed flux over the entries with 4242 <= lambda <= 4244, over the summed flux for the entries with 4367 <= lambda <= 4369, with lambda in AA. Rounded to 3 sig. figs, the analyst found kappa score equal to 1.04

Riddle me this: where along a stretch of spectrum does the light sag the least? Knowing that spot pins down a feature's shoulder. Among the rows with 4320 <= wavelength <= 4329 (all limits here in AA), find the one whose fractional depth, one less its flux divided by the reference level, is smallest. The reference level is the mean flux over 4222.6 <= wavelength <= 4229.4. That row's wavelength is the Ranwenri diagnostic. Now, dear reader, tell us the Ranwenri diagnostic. 4320.48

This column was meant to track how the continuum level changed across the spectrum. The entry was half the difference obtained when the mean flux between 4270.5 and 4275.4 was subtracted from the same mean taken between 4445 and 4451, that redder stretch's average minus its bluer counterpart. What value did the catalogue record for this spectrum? 0.91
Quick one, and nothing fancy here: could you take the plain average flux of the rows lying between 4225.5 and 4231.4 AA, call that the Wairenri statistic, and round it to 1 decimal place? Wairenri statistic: 11.7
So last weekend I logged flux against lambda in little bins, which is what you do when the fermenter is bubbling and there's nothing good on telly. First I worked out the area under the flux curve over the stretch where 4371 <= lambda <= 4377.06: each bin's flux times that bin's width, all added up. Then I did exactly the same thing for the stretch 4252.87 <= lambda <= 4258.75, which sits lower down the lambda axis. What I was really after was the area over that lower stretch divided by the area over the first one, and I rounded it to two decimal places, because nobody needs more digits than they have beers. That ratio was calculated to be 0.91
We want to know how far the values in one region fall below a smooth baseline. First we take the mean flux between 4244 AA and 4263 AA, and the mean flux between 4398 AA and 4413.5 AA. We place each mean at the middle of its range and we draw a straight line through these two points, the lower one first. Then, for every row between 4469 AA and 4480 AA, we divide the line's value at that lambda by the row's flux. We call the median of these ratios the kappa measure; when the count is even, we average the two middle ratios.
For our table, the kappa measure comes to 0.95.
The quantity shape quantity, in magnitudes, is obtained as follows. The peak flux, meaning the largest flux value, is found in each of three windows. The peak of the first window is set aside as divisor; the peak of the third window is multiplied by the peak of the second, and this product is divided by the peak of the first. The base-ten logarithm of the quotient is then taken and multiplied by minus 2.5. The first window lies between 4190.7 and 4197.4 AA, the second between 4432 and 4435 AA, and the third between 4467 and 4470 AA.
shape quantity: -3.0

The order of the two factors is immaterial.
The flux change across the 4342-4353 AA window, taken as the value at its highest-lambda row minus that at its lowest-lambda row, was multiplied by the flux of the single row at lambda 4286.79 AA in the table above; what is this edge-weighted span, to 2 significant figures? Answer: 21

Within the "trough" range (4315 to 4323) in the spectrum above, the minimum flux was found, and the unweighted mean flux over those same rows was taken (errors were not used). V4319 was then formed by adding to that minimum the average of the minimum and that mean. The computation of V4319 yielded 23.9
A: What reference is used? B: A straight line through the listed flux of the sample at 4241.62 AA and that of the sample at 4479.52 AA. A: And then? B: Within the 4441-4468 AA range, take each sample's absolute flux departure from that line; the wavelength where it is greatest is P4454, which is 4446.64 AA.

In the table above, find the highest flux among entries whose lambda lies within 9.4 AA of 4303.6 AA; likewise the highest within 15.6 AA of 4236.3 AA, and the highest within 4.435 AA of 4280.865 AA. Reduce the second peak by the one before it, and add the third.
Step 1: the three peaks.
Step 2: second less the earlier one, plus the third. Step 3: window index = 15.6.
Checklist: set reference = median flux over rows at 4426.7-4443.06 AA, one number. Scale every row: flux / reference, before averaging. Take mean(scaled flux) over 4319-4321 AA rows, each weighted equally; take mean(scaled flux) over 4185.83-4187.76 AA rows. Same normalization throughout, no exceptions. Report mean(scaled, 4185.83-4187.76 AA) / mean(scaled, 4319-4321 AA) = 0.90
